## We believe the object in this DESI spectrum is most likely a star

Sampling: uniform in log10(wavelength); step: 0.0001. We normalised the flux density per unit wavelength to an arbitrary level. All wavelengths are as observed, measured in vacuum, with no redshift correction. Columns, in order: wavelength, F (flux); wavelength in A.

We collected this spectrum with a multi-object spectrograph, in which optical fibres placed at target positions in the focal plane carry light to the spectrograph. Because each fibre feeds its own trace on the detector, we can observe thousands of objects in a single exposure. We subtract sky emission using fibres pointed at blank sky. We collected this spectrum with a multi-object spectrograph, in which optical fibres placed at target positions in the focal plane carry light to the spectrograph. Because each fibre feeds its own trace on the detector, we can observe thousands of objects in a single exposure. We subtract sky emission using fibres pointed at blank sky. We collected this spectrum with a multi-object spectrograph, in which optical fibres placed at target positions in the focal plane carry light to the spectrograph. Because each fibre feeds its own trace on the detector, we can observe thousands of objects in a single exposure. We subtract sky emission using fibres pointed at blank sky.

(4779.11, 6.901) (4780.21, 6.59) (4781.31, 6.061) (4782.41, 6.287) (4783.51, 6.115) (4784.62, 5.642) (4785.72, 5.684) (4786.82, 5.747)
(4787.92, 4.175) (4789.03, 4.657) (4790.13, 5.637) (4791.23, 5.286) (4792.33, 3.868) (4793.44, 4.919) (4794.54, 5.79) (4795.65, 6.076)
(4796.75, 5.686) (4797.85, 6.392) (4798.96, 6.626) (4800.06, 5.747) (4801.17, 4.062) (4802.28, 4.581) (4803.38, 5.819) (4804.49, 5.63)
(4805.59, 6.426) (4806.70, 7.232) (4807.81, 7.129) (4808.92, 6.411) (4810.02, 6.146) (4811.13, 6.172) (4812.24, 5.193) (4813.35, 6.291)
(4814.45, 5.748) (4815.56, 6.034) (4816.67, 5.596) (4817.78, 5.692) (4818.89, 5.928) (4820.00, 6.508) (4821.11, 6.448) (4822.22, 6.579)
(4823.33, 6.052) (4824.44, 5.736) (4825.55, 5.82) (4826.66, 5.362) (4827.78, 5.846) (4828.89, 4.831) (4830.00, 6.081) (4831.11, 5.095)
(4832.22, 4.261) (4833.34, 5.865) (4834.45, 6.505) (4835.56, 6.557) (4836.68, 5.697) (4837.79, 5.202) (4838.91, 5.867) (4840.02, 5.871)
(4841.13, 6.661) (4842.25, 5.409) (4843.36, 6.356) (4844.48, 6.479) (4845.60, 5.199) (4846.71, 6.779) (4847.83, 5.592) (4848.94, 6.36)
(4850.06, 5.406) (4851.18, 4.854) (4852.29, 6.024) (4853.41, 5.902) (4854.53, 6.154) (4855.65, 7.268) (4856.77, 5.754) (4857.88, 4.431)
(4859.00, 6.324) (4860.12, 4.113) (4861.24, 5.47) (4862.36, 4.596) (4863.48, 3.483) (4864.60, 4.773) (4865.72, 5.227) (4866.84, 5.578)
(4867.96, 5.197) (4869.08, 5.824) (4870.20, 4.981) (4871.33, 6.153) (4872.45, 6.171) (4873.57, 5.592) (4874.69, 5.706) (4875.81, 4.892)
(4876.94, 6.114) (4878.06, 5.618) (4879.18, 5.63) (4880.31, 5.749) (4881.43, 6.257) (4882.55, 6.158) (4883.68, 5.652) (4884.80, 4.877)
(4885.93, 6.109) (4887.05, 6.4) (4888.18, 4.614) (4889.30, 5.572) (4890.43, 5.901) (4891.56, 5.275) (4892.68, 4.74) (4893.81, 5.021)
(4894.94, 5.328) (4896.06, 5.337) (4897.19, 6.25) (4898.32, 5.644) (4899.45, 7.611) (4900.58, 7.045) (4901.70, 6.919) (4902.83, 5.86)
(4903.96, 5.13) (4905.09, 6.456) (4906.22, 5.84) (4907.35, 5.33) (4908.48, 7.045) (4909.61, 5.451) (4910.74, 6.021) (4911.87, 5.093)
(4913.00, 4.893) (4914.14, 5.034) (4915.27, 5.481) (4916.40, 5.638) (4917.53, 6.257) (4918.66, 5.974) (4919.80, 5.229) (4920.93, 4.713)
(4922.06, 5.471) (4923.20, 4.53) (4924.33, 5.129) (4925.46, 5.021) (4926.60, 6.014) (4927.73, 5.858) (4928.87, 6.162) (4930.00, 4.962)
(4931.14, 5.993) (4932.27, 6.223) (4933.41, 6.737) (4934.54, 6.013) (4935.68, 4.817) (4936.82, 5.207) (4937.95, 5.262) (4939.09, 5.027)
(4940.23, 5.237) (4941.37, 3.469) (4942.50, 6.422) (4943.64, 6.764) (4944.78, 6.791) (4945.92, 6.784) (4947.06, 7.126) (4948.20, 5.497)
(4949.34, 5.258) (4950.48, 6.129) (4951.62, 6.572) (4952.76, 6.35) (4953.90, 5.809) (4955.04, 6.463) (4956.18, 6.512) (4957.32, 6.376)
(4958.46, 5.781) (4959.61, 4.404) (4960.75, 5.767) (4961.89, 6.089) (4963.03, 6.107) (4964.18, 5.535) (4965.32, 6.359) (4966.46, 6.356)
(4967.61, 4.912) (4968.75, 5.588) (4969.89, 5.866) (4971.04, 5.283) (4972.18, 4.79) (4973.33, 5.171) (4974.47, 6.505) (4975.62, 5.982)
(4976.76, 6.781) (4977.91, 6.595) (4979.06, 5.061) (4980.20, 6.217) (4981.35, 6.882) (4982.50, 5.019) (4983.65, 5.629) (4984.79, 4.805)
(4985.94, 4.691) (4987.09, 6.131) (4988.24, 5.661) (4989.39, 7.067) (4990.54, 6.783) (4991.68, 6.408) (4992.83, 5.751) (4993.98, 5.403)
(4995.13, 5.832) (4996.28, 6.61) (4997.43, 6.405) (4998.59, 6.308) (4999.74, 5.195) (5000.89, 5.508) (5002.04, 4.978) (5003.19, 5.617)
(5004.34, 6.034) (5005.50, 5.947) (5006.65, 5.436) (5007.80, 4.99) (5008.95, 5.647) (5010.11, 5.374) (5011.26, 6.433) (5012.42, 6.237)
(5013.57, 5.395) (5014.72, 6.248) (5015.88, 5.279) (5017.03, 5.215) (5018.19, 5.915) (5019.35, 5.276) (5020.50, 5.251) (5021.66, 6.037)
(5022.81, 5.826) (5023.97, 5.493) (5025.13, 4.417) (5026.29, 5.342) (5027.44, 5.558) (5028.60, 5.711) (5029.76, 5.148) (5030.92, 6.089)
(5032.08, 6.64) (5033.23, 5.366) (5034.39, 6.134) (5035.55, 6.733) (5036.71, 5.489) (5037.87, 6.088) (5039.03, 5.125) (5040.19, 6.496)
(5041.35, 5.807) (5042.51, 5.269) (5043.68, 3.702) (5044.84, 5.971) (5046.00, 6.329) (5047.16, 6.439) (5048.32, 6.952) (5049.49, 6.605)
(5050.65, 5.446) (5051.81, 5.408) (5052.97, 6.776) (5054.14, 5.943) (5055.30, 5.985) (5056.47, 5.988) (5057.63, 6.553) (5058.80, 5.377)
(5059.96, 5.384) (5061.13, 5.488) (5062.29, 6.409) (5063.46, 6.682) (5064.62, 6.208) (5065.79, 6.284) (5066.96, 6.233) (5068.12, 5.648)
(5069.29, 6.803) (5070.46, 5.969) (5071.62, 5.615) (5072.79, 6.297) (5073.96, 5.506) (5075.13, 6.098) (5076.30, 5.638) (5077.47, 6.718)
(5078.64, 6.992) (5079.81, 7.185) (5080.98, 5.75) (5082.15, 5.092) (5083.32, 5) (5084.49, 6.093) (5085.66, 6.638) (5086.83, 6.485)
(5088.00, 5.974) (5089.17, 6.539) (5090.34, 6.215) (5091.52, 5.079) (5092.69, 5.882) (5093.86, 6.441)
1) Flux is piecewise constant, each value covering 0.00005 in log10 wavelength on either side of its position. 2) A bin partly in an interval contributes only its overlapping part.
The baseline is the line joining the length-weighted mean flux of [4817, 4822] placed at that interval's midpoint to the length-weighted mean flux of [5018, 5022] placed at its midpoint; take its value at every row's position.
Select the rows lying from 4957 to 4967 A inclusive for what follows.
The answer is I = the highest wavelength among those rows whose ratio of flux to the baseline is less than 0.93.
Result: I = 4959.61 A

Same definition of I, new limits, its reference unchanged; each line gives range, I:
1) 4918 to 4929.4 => 4925.46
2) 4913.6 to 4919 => 4914.14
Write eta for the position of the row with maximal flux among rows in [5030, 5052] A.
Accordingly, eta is 5048.32 A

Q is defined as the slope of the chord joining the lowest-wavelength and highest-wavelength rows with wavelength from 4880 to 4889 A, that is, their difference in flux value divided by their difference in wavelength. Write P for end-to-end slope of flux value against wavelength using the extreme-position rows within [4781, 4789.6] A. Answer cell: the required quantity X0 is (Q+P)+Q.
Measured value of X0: -0.5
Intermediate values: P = -0.18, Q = -0.14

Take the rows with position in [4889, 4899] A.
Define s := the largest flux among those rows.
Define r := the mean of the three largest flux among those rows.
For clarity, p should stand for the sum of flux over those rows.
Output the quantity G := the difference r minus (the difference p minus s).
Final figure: -36.9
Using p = 49.1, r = 5.9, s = 6.25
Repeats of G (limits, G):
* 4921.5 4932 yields -36.9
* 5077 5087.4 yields -41.8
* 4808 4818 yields -40.6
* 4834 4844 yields -40.9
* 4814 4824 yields -41.5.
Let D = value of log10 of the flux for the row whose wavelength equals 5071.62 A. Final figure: 0.75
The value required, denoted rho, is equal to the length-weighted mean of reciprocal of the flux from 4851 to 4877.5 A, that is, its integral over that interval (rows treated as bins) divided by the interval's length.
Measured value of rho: 0.188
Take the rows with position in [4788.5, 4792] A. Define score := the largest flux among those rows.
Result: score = 5.637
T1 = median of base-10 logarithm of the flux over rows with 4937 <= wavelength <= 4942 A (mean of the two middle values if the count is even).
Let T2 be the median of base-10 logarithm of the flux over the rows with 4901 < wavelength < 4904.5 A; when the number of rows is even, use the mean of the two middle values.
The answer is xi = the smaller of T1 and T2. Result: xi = 0.71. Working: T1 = 0.710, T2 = 0.768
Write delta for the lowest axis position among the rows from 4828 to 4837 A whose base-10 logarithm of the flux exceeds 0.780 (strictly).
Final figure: 4830.00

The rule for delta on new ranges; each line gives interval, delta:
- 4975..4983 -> 4976.76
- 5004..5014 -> 5004.34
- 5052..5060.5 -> 5052.97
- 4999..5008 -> 5004.34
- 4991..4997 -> 4991.68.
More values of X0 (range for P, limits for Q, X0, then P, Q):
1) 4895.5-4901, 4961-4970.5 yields 0.3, 0.38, -0.03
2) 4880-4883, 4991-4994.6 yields -0.7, 0.18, -0.44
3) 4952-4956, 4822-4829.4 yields -0.5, 0.05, -0.26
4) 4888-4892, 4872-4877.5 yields 0.2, 0.20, -0.01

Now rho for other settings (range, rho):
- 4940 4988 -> 0.174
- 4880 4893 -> 0.180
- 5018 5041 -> 0.177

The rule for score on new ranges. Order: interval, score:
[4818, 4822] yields 6.508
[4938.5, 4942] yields 5.237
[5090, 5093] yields 6.215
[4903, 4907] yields 6.456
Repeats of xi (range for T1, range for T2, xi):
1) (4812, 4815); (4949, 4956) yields 0.76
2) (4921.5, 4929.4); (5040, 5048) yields 0.74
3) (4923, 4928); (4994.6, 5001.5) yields 0.71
